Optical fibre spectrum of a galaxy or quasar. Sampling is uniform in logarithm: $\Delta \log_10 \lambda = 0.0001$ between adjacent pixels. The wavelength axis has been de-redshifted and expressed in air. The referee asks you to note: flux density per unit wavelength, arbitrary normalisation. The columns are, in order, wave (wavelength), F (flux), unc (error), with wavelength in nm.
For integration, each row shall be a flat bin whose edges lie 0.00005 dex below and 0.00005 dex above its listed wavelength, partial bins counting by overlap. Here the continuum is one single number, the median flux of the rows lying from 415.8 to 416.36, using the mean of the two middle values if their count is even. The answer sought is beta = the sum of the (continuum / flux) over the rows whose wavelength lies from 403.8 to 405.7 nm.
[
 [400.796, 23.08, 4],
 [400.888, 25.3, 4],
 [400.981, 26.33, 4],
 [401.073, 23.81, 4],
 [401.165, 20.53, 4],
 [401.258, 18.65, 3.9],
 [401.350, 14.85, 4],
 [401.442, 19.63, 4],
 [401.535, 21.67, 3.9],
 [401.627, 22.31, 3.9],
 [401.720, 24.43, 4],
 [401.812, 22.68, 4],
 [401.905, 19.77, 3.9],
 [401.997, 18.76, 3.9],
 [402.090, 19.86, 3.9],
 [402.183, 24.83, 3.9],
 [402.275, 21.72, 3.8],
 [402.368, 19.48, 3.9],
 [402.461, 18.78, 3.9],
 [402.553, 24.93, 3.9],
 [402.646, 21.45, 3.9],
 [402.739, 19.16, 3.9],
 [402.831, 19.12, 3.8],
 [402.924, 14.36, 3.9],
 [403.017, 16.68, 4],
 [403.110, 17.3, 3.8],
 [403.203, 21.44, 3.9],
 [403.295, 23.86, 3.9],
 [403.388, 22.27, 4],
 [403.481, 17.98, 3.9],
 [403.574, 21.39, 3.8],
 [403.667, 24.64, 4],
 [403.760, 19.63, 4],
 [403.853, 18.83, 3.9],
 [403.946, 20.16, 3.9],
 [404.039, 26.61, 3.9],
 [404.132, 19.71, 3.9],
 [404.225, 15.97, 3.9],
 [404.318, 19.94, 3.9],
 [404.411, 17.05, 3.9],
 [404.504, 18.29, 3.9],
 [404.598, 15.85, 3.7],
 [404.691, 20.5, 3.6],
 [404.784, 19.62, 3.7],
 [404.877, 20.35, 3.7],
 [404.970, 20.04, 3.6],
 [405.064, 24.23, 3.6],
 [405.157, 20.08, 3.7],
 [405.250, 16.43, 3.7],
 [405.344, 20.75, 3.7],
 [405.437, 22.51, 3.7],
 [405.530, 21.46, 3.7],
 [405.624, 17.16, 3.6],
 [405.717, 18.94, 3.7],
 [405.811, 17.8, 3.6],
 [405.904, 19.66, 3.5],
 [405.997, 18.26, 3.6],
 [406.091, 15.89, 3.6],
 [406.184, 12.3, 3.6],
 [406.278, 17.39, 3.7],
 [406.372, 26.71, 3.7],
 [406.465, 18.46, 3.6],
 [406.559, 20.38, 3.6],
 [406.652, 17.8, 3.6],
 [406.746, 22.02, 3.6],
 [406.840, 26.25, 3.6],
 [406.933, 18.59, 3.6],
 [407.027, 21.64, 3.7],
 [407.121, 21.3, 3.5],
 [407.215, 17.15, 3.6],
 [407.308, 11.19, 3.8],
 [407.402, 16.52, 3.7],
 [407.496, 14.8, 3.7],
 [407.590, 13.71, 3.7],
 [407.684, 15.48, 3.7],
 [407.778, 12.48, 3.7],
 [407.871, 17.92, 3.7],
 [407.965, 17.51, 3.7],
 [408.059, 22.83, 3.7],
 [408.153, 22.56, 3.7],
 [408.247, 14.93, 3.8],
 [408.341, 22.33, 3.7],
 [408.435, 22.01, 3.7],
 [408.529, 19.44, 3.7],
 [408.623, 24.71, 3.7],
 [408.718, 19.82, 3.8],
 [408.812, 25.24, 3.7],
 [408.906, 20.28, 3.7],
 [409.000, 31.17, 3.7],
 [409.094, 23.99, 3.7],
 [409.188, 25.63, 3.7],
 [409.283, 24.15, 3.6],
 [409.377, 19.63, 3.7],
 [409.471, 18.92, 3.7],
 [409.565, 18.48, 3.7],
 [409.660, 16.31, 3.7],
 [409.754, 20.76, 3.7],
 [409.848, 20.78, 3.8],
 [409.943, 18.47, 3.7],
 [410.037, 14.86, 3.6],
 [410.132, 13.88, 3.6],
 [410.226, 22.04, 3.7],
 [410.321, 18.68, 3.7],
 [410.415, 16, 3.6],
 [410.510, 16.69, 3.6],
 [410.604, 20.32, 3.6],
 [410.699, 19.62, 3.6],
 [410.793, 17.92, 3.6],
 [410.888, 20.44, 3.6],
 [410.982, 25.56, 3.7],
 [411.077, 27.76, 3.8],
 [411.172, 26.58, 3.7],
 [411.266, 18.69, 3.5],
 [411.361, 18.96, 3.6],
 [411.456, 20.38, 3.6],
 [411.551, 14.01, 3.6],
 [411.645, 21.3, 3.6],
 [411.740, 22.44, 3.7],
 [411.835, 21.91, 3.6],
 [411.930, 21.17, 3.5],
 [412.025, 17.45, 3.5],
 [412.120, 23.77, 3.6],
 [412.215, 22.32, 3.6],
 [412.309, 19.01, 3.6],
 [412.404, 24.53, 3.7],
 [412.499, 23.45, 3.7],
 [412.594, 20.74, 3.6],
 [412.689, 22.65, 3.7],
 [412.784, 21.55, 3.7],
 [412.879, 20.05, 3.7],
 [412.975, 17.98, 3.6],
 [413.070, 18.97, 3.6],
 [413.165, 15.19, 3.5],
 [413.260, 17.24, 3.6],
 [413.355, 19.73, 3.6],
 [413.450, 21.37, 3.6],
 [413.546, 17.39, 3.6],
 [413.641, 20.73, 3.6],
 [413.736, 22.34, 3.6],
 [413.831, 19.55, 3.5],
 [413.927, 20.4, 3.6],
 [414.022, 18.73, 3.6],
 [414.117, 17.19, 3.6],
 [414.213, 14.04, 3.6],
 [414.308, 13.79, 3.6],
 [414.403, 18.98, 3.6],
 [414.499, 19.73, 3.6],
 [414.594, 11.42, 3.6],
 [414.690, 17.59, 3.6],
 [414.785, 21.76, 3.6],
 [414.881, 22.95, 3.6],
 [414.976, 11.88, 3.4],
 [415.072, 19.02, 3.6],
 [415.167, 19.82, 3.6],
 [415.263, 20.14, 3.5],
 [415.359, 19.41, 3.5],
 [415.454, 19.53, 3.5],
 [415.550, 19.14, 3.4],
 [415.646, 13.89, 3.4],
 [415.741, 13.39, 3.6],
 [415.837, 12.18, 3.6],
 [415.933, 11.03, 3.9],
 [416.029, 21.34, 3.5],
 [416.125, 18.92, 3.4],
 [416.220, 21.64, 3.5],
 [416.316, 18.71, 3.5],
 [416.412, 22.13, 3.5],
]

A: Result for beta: 19.3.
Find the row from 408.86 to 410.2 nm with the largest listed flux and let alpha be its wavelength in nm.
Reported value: 409.000 nm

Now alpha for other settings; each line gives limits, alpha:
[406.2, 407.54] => 406.372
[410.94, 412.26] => 411.077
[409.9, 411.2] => 411.077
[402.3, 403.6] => 402.553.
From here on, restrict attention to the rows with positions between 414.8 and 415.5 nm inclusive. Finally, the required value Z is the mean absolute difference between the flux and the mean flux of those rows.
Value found 2.02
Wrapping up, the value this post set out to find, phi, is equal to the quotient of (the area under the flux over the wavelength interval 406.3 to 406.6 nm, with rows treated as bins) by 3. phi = 2.1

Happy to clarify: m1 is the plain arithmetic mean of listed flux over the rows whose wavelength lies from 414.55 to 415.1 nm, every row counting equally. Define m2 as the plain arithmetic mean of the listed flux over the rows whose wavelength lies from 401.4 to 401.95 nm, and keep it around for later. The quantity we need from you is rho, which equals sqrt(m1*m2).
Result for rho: 19.5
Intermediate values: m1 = 17.4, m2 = 21.7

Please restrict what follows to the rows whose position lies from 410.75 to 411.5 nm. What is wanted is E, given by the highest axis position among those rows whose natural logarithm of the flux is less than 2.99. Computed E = 411.361 nm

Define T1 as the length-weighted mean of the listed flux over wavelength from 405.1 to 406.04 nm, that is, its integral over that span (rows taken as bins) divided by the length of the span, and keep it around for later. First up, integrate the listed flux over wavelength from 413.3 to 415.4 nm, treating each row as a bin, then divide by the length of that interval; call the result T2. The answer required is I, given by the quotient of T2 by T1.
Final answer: 0.96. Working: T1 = 19.4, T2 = 18.5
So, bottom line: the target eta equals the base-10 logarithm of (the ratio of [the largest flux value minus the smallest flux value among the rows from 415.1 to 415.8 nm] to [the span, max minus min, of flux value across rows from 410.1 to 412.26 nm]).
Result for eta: -0.31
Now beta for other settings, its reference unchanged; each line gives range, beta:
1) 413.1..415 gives 21.6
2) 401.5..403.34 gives 18.6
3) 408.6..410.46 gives 18.9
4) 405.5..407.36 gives 20.6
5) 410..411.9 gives 19.6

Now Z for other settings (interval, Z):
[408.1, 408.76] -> 2.37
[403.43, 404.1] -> 2.48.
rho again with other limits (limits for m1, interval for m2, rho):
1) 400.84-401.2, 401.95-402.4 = 22.4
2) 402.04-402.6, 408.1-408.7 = 21.3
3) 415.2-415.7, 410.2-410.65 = 18.6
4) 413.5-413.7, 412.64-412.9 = 20.2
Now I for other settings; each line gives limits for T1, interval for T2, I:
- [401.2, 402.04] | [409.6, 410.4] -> 0.89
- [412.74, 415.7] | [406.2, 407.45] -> 1.06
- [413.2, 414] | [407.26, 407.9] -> 0.74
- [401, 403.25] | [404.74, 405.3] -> 0.99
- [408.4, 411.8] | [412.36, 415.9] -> 0.90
